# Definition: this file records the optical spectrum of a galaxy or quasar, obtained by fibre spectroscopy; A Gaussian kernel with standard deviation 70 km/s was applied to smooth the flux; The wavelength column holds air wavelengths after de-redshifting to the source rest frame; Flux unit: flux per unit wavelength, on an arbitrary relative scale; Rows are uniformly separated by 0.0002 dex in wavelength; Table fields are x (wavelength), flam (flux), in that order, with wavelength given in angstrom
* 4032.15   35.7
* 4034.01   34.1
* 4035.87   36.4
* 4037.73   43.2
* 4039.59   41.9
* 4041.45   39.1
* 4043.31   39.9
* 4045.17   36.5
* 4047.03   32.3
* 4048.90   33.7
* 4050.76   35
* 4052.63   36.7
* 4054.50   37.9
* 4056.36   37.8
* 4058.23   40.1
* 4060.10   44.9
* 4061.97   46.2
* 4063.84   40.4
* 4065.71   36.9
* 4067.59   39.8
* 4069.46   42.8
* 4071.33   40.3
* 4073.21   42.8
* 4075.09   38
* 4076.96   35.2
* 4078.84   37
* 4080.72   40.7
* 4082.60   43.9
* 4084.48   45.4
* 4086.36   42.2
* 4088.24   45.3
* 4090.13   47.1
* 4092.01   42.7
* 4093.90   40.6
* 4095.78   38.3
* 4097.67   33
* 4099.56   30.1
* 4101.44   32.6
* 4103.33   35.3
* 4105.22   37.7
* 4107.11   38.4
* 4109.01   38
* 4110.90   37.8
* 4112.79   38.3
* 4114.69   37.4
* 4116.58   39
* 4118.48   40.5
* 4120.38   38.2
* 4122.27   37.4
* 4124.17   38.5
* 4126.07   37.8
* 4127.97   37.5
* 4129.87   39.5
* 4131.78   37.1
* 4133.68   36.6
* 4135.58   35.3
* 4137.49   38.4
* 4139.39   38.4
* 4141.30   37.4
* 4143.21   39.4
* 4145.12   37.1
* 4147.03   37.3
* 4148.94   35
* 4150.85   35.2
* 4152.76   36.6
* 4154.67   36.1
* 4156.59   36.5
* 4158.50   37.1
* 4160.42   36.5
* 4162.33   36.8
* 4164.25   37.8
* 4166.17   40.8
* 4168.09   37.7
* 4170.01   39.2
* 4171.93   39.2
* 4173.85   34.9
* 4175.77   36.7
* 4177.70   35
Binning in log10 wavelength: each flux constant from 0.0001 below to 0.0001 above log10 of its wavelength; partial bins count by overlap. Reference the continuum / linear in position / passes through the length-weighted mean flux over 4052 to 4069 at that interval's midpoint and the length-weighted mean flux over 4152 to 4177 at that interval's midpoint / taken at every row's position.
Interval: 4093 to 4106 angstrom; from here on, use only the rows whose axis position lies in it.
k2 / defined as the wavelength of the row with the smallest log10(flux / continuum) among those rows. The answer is 4099.56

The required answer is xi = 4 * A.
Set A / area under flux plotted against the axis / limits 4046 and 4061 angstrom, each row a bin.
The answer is 2237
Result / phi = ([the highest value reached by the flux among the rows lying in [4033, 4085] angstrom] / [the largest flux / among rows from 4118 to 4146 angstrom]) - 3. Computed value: -1.86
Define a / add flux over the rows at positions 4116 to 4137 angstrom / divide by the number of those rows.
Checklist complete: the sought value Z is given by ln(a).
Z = 3.64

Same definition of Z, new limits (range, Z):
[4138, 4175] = 3.62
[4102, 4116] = 3.63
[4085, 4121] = 3.65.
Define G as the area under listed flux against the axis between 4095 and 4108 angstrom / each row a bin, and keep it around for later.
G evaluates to 455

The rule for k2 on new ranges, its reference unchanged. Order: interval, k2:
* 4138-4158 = 4148.94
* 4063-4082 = 4076.96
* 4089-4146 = 4099.56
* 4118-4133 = 4131.78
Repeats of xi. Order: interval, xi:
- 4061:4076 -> 2454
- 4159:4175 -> 2421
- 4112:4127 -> 2303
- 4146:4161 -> 2177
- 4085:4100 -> 2423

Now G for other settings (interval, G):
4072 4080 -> 307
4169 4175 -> 227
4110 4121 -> 424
